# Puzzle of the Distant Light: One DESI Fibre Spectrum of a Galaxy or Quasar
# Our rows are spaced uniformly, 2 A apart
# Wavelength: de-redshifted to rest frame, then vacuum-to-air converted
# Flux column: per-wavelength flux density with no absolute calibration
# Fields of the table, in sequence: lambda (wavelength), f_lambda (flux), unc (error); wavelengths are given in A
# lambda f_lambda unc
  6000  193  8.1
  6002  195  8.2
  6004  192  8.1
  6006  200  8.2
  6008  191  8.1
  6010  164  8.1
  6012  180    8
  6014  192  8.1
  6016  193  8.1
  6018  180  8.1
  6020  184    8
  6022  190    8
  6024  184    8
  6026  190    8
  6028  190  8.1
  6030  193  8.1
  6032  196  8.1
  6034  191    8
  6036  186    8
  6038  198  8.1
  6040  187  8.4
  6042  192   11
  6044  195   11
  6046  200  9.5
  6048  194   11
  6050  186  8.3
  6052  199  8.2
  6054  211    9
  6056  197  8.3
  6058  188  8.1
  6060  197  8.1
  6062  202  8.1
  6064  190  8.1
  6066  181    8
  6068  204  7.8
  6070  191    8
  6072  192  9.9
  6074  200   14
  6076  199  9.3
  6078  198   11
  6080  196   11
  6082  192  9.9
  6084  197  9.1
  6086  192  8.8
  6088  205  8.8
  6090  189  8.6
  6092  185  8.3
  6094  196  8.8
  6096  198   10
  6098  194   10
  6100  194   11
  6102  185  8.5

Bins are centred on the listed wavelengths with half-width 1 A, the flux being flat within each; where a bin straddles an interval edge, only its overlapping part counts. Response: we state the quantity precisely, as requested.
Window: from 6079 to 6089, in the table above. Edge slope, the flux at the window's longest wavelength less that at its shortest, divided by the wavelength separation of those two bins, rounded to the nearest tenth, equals 1.1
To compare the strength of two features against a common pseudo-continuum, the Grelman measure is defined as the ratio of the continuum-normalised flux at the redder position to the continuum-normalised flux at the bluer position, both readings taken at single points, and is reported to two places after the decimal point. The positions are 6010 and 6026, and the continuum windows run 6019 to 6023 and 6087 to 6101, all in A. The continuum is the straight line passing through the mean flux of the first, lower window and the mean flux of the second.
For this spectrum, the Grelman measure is 1.15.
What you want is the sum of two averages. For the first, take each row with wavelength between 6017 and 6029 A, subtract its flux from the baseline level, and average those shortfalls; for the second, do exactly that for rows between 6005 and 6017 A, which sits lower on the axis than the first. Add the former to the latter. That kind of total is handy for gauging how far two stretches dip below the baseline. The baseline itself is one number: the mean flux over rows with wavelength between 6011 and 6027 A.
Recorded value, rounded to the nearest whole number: 0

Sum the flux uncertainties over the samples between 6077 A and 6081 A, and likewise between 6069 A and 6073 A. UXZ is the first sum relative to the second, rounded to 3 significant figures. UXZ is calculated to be 1.23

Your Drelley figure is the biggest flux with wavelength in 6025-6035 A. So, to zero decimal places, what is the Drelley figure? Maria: 196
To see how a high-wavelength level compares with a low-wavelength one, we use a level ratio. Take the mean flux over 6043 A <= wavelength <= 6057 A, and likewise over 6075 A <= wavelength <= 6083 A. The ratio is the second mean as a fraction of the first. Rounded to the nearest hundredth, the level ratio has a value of 0.99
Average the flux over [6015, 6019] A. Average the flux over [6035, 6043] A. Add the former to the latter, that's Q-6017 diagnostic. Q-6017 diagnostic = 377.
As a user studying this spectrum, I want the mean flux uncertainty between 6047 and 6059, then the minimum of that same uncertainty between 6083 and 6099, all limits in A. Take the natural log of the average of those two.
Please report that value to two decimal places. 2.15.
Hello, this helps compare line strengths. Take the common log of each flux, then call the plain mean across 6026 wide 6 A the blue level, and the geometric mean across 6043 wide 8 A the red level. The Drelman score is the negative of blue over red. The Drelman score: -0.99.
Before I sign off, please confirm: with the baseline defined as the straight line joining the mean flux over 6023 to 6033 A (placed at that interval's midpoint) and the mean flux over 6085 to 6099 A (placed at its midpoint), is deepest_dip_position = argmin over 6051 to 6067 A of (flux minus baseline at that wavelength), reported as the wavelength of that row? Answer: 6066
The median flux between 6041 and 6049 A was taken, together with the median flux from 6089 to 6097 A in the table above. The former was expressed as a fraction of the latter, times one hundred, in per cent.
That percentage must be 101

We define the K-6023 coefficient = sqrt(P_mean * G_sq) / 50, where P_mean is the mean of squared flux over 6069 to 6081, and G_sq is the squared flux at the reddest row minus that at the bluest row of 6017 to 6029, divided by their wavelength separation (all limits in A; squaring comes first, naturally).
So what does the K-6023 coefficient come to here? 75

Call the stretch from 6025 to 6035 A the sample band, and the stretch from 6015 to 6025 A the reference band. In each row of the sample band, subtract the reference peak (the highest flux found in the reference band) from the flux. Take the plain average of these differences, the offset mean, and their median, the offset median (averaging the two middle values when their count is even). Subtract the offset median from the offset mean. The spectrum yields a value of 1.0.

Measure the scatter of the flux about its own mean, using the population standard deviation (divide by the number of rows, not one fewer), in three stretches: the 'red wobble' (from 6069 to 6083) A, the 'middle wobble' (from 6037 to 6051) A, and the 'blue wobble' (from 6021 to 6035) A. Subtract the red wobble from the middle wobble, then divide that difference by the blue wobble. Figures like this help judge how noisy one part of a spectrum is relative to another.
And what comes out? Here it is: 0.4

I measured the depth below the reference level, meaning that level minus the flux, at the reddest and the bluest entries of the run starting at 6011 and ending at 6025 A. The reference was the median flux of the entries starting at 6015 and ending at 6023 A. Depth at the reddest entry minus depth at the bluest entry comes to -4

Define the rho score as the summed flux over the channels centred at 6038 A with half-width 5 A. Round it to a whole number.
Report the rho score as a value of 954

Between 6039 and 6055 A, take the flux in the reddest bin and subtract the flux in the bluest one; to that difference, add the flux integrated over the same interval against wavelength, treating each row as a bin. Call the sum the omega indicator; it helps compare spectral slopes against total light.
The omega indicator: 3152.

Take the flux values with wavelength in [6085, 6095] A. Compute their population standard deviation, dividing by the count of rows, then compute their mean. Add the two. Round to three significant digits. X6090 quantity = 200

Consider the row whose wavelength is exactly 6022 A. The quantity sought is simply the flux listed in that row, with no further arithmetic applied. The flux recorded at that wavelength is 190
